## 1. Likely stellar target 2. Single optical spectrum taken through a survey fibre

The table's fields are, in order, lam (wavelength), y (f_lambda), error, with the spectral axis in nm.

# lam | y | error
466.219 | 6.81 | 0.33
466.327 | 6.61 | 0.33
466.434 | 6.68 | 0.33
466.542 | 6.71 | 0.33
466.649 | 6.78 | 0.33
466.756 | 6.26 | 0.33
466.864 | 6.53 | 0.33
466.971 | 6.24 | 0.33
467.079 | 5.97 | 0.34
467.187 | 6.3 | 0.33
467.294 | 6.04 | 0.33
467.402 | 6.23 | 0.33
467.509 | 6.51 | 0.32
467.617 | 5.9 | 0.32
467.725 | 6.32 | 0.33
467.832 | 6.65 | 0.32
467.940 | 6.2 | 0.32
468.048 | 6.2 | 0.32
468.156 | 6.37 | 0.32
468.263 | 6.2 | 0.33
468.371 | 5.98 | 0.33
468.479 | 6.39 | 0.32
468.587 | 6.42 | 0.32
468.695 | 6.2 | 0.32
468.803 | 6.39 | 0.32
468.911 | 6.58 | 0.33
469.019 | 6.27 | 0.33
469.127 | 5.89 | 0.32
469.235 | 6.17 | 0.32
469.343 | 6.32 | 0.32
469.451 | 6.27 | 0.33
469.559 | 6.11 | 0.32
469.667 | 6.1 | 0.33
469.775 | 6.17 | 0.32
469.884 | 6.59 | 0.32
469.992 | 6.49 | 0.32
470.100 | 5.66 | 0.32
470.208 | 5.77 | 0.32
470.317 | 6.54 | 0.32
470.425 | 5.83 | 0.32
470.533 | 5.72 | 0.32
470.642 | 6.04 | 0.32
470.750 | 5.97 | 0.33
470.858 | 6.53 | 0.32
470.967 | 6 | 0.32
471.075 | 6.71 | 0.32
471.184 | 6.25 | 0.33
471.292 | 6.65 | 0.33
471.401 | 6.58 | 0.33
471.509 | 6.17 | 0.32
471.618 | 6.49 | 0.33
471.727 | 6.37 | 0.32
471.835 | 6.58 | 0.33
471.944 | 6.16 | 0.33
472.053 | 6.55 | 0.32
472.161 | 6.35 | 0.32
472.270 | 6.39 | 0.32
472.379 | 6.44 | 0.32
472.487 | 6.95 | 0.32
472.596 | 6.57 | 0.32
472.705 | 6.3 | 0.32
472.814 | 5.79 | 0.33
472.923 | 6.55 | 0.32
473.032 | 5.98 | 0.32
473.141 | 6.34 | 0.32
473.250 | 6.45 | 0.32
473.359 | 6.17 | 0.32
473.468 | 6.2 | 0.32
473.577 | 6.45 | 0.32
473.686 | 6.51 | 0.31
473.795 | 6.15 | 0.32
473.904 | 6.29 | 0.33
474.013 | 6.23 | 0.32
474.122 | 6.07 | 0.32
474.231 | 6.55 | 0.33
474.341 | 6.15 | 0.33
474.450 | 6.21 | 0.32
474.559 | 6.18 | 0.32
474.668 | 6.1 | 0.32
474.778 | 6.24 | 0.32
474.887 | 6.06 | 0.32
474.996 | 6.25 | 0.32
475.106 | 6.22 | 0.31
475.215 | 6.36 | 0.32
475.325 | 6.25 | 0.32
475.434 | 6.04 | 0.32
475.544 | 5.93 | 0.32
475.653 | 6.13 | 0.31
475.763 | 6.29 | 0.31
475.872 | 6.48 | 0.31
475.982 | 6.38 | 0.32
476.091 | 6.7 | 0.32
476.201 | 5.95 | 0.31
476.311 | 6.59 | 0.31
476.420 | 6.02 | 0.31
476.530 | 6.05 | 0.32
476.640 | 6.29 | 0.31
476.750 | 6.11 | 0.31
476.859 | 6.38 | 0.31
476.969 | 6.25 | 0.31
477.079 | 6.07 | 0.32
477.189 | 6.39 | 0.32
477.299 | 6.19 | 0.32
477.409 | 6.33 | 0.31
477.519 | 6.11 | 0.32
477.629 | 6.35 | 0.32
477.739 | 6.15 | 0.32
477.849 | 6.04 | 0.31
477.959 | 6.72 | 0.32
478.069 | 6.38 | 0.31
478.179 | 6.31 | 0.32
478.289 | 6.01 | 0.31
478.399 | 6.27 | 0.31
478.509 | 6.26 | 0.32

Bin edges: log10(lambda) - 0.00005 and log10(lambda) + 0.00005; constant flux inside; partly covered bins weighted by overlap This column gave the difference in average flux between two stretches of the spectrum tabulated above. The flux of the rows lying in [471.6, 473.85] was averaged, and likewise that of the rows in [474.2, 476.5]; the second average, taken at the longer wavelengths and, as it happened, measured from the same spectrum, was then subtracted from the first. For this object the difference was 0.13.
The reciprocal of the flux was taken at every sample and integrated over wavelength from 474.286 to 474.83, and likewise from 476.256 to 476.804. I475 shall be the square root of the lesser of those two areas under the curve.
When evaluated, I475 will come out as 0.297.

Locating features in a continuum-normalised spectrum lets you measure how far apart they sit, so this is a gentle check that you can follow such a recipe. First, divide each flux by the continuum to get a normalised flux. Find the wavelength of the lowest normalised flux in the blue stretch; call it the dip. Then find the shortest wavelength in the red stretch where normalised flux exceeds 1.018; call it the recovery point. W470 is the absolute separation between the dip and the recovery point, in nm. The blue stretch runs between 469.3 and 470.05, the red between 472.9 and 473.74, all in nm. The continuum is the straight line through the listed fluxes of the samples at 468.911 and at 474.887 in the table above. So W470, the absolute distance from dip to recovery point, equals 3.26 nm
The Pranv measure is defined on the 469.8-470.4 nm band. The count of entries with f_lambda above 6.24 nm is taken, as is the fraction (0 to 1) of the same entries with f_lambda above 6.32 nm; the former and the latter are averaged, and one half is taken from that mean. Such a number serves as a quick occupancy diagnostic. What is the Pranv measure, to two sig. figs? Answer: 1.3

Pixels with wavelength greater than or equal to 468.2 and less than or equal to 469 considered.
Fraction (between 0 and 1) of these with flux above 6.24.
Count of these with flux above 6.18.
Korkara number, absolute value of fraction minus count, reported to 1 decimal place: 5.4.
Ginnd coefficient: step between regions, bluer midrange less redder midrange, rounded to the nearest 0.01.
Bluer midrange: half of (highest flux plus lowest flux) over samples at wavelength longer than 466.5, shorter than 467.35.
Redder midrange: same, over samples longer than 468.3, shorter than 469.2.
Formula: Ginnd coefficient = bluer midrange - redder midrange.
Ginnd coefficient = 0.14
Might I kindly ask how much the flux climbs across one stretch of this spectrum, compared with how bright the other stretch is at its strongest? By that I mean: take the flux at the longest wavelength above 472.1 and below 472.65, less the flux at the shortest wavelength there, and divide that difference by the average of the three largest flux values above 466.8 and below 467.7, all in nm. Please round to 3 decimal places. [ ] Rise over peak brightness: 0.034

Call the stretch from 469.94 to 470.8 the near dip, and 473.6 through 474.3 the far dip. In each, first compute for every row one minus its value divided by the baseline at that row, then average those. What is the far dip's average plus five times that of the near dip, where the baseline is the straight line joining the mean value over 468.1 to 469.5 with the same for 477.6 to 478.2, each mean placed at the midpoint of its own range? 0.22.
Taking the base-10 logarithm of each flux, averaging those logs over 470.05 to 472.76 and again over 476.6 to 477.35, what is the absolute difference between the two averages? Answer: 0.004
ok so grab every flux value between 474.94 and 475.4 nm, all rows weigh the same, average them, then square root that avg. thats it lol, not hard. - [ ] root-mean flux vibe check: 2.50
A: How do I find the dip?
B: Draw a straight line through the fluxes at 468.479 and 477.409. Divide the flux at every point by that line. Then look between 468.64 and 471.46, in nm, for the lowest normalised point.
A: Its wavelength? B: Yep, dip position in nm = 470.100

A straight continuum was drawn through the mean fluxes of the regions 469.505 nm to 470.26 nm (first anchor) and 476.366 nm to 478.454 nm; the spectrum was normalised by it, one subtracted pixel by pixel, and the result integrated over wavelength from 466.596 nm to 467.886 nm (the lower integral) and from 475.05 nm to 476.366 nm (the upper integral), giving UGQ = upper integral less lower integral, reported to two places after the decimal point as -0.03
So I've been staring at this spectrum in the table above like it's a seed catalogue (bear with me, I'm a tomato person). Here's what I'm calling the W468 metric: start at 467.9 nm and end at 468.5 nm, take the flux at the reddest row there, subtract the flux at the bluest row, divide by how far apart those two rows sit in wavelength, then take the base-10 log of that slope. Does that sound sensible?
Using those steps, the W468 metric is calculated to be -0.5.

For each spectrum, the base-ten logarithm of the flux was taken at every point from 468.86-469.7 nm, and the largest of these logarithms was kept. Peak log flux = 0.818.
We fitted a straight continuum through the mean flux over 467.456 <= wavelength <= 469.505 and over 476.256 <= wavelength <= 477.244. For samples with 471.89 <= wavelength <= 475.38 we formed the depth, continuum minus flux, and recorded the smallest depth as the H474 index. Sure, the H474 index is -0.69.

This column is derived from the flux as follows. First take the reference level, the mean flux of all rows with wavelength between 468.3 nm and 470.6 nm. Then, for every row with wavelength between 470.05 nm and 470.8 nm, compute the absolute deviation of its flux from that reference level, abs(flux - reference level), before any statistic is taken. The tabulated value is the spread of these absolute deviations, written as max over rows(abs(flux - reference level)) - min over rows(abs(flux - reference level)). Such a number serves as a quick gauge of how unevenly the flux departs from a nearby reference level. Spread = 0.380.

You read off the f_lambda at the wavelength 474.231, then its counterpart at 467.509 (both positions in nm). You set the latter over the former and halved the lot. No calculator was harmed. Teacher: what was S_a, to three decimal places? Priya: 0.497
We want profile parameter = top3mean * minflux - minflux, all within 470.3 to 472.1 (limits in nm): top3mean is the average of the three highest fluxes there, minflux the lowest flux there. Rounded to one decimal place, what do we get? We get 32.3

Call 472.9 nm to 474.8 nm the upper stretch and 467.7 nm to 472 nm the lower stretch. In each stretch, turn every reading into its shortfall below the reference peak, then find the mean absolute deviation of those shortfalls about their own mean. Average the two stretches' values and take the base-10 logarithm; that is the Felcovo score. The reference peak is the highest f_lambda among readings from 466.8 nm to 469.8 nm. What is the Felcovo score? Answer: -0.75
